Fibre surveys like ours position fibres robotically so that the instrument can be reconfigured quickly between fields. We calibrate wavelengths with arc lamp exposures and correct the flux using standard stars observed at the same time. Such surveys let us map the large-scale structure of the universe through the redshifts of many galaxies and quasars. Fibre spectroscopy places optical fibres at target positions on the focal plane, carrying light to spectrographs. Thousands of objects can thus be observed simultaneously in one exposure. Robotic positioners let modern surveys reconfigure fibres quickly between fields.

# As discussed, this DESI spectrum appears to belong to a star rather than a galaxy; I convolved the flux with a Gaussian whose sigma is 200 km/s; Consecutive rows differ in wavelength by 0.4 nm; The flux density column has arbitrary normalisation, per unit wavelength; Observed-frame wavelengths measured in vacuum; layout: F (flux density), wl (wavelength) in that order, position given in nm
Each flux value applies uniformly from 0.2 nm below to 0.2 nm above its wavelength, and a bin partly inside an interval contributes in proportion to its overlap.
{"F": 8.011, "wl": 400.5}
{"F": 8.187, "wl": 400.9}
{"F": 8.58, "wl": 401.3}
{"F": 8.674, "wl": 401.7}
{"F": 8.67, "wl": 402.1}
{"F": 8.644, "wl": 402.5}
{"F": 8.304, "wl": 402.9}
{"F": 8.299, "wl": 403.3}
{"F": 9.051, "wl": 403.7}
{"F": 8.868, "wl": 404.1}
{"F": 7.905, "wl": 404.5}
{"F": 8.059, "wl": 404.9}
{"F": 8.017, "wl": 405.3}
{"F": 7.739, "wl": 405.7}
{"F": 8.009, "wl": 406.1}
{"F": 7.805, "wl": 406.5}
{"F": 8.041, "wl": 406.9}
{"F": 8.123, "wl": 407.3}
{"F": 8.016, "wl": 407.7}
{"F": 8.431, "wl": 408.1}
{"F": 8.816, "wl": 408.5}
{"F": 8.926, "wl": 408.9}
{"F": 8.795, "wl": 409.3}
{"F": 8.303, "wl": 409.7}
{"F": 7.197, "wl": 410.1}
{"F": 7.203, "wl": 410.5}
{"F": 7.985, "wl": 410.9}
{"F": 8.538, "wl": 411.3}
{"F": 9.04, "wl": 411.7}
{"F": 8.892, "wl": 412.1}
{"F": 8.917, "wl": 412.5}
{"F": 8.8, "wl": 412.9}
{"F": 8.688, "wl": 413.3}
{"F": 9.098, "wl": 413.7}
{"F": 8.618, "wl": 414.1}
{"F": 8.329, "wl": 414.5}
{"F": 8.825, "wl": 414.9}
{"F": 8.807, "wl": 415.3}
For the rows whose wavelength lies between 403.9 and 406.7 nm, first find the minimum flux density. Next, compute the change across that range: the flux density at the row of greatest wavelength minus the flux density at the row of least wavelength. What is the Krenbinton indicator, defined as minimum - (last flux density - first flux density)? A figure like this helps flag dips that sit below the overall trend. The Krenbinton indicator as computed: 8.8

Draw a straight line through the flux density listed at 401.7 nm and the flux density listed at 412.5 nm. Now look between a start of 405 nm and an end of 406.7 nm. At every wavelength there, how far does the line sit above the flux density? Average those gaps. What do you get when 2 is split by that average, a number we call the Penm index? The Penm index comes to 2.3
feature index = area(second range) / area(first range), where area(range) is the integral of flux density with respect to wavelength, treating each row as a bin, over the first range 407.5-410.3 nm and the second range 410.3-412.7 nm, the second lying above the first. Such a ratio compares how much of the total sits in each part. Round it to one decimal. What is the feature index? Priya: 0.9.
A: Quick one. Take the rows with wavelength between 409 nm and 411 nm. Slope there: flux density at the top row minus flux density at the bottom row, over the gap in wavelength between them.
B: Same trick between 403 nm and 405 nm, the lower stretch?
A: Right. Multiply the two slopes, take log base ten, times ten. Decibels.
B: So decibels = -11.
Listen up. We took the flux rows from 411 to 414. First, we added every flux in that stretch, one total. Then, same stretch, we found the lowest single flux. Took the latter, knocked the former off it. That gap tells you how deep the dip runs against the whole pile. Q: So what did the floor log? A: -53.4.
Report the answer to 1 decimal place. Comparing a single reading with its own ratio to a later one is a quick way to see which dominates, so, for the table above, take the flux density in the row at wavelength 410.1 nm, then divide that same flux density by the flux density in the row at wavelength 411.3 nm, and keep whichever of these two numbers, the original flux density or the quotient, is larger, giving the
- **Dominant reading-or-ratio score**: 7.2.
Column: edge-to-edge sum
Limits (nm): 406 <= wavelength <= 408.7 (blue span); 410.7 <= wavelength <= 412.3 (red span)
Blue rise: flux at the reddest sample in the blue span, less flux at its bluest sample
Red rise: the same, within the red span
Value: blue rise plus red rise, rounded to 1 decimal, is 1.7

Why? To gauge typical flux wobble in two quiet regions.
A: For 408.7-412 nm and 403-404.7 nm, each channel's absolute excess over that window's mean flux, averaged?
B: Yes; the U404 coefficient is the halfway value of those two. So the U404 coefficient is 0.51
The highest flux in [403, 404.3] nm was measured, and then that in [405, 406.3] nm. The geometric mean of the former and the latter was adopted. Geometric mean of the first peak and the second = 8.52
